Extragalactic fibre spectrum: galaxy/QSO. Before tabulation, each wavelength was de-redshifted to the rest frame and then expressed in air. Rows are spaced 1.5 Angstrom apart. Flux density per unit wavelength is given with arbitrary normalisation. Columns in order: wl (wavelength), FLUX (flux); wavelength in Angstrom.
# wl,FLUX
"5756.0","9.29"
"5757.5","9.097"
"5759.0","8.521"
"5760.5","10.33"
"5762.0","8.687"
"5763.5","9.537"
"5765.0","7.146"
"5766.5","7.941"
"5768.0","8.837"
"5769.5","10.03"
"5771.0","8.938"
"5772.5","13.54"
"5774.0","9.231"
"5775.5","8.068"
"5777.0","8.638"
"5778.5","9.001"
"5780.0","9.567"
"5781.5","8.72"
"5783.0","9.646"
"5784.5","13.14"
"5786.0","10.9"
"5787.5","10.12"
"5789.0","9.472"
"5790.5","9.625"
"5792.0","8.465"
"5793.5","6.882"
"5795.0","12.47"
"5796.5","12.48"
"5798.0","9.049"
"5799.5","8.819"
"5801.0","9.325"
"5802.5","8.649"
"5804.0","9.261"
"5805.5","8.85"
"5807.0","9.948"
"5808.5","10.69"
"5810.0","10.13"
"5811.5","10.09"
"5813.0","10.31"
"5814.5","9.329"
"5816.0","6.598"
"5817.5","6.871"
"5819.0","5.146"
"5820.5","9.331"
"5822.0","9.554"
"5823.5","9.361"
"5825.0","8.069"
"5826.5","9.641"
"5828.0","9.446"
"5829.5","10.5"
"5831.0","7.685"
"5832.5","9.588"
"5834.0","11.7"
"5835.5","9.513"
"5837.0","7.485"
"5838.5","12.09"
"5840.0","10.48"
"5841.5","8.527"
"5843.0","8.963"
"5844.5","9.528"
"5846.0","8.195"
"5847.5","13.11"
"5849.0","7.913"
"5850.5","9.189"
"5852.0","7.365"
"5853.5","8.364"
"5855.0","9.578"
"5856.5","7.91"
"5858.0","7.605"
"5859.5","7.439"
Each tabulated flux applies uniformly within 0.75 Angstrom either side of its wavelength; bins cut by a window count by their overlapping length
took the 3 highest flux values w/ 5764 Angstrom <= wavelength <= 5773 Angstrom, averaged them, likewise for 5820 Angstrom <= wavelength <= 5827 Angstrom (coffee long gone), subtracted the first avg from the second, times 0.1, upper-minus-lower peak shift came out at -0.13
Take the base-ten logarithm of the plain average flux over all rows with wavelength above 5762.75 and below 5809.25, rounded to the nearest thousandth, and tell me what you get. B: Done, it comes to 0.981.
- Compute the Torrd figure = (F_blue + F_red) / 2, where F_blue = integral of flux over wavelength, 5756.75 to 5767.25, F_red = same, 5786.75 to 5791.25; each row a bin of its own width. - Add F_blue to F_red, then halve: 68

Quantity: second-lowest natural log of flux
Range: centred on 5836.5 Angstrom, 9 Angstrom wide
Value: 2.25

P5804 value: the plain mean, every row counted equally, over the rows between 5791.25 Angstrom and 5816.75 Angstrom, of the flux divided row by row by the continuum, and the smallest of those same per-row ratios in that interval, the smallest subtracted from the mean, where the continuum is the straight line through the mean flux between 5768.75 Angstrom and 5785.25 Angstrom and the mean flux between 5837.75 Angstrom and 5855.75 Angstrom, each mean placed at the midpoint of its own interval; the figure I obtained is 0.29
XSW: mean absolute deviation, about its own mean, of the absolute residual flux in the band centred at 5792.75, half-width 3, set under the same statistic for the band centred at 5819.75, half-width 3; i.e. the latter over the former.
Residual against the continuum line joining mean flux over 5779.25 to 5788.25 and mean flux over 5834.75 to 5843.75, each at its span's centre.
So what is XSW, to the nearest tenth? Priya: 2.2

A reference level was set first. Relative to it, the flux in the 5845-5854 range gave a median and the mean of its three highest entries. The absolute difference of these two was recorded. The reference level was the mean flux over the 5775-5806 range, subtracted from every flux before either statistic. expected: 1.9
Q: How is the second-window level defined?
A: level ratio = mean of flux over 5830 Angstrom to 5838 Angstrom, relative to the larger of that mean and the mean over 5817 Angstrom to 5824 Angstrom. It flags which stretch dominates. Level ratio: 1.00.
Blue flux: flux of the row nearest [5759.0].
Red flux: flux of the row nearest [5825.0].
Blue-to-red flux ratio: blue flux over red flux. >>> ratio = 1.1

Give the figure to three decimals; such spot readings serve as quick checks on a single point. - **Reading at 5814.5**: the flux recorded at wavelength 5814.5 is 9.329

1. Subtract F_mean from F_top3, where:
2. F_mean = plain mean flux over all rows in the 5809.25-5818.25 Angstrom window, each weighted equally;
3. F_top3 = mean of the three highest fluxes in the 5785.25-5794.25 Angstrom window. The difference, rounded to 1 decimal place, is 1.3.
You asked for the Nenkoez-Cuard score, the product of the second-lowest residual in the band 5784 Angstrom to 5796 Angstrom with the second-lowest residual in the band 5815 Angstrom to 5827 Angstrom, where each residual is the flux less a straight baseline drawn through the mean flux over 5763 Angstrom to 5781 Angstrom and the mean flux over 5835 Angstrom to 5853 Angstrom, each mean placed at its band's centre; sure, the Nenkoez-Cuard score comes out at 2.1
